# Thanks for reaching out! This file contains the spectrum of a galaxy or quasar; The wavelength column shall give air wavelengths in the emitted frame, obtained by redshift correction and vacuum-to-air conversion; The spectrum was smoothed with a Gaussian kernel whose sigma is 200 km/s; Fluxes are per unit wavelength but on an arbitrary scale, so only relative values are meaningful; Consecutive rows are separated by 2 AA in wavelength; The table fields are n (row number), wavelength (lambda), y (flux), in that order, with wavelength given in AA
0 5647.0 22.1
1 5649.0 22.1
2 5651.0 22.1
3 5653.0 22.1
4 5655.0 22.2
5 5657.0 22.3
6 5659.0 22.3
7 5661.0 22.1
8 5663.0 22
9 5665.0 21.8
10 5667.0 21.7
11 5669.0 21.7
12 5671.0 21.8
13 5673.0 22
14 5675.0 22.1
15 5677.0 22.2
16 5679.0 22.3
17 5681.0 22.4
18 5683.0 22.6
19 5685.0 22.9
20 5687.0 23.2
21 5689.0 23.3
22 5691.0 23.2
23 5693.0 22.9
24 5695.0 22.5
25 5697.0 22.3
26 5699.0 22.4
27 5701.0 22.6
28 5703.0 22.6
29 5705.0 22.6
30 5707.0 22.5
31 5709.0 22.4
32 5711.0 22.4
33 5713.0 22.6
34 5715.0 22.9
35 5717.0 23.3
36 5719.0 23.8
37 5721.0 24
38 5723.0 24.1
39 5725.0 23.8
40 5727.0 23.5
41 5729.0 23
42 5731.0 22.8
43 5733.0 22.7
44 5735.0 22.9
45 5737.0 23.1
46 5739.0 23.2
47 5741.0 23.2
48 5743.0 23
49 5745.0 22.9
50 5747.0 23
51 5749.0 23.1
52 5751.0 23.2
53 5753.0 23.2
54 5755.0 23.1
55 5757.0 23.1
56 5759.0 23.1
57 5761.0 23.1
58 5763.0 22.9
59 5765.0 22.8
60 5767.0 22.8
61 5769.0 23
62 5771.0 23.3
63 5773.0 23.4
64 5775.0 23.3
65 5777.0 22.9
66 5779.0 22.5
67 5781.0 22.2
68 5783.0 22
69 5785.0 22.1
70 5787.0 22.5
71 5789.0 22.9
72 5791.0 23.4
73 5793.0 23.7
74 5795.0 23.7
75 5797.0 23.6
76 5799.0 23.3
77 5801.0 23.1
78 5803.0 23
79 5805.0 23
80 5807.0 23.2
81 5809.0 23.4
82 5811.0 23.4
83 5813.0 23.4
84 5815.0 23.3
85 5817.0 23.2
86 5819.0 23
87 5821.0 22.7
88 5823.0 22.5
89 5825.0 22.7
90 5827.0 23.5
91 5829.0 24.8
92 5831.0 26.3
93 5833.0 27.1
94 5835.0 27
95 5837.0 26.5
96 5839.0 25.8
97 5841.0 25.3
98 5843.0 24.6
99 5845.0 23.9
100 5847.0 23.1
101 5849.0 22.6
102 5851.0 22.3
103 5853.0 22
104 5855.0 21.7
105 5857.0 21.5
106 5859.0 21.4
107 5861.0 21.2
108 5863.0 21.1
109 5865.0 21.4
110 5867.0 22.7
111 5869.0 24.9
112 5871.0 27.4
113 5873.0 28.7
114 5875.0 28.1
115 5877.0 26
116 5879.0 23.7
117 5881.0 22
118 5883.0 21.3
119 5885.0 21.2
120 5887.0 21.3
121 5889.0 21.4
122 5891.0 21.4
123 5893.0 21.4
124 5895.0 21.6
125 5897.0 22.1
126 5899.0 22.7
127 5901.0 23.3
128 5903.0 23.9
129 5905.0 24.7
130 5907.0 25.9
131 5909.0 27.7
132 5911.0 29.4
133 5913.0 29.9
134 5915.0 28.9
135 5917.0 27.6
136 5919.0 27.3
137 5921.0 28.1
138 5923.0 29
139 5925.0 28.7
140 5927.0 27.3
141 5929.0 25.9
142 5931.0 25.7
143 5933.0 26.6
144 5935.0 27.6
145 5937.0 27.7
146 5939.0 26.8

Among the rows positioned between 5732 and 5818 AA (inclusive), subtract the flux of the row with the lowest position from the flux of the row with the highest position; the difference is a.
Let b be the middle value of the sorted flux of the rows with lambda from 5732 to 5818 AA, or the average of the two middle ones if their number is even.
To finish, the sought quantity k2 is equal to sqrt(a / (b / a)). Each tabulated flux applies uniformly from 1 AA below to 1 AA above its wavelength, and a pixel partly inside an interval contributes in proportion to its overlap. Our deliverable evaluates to 0.10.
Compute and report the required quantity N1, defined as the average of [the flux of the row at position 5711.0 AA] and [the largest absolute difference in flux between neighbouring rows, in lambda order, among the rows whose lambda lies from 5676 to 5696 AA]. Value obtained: 11.4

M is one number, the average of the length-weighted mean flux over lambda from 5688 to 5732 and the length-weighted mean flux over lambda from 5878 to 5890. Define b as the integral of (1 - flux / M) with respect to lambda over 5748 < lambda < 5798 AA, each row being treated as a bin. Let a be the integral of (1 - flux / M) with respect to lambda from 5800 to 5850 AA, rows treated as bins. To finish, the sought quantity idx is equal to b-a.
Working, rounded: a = -3.6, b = -1.3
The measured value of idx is 2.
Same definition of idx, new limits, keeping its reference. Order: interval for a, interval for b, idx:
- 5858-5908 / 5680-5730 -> 1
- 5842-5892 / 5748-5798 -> 0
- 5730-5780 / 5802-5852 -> -2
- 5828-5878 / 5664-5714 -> 4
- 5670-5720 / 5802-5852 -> -3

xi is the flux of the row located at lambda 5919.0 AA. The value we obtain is 27.3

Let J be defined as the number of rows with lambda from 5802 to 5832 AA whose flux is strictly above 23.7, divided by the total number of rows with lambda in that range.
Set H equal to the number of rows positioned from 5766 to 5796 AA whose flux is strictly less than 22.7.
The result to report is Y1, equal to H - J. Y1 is 4.9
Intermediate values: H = 5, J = 0.13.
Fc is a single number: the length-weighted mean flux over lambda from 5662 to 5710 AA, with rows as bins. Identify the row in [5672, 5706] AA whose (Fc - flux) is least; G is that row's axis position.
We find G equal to 5689.0 AA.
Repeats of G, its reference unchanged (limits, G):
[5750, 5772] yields 5771.0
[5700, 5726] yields 5723.0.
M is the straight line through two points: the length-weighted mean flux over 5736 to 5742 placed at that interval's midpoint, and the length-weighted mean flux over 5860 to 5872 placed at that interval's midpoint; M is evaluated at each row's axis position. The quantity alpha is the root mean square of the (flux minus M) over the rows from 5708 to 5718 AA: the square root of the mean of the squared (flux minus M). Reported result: 0.6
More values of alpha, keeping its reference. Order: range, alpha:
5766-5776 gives 0.2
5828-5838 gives 3.3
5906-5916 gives 5.5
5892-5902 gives 1.1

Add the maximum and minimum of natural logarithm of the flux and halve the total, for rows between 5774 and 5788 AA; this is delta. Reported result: 3.120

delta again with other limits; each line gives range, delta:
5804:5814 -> 3.144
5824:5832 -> 3.196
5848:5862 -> 3.086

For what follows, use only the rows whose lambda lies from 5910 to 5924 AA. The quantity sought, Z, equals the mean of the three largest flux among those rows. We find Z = 29.4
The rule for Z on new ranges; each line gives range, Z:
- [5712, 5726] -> 24.0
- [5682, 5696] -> 23.2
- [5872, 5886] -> 27.6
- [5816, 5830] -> 23.8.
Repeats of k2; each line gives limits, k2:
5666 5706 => 0.19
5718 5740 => 0.12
